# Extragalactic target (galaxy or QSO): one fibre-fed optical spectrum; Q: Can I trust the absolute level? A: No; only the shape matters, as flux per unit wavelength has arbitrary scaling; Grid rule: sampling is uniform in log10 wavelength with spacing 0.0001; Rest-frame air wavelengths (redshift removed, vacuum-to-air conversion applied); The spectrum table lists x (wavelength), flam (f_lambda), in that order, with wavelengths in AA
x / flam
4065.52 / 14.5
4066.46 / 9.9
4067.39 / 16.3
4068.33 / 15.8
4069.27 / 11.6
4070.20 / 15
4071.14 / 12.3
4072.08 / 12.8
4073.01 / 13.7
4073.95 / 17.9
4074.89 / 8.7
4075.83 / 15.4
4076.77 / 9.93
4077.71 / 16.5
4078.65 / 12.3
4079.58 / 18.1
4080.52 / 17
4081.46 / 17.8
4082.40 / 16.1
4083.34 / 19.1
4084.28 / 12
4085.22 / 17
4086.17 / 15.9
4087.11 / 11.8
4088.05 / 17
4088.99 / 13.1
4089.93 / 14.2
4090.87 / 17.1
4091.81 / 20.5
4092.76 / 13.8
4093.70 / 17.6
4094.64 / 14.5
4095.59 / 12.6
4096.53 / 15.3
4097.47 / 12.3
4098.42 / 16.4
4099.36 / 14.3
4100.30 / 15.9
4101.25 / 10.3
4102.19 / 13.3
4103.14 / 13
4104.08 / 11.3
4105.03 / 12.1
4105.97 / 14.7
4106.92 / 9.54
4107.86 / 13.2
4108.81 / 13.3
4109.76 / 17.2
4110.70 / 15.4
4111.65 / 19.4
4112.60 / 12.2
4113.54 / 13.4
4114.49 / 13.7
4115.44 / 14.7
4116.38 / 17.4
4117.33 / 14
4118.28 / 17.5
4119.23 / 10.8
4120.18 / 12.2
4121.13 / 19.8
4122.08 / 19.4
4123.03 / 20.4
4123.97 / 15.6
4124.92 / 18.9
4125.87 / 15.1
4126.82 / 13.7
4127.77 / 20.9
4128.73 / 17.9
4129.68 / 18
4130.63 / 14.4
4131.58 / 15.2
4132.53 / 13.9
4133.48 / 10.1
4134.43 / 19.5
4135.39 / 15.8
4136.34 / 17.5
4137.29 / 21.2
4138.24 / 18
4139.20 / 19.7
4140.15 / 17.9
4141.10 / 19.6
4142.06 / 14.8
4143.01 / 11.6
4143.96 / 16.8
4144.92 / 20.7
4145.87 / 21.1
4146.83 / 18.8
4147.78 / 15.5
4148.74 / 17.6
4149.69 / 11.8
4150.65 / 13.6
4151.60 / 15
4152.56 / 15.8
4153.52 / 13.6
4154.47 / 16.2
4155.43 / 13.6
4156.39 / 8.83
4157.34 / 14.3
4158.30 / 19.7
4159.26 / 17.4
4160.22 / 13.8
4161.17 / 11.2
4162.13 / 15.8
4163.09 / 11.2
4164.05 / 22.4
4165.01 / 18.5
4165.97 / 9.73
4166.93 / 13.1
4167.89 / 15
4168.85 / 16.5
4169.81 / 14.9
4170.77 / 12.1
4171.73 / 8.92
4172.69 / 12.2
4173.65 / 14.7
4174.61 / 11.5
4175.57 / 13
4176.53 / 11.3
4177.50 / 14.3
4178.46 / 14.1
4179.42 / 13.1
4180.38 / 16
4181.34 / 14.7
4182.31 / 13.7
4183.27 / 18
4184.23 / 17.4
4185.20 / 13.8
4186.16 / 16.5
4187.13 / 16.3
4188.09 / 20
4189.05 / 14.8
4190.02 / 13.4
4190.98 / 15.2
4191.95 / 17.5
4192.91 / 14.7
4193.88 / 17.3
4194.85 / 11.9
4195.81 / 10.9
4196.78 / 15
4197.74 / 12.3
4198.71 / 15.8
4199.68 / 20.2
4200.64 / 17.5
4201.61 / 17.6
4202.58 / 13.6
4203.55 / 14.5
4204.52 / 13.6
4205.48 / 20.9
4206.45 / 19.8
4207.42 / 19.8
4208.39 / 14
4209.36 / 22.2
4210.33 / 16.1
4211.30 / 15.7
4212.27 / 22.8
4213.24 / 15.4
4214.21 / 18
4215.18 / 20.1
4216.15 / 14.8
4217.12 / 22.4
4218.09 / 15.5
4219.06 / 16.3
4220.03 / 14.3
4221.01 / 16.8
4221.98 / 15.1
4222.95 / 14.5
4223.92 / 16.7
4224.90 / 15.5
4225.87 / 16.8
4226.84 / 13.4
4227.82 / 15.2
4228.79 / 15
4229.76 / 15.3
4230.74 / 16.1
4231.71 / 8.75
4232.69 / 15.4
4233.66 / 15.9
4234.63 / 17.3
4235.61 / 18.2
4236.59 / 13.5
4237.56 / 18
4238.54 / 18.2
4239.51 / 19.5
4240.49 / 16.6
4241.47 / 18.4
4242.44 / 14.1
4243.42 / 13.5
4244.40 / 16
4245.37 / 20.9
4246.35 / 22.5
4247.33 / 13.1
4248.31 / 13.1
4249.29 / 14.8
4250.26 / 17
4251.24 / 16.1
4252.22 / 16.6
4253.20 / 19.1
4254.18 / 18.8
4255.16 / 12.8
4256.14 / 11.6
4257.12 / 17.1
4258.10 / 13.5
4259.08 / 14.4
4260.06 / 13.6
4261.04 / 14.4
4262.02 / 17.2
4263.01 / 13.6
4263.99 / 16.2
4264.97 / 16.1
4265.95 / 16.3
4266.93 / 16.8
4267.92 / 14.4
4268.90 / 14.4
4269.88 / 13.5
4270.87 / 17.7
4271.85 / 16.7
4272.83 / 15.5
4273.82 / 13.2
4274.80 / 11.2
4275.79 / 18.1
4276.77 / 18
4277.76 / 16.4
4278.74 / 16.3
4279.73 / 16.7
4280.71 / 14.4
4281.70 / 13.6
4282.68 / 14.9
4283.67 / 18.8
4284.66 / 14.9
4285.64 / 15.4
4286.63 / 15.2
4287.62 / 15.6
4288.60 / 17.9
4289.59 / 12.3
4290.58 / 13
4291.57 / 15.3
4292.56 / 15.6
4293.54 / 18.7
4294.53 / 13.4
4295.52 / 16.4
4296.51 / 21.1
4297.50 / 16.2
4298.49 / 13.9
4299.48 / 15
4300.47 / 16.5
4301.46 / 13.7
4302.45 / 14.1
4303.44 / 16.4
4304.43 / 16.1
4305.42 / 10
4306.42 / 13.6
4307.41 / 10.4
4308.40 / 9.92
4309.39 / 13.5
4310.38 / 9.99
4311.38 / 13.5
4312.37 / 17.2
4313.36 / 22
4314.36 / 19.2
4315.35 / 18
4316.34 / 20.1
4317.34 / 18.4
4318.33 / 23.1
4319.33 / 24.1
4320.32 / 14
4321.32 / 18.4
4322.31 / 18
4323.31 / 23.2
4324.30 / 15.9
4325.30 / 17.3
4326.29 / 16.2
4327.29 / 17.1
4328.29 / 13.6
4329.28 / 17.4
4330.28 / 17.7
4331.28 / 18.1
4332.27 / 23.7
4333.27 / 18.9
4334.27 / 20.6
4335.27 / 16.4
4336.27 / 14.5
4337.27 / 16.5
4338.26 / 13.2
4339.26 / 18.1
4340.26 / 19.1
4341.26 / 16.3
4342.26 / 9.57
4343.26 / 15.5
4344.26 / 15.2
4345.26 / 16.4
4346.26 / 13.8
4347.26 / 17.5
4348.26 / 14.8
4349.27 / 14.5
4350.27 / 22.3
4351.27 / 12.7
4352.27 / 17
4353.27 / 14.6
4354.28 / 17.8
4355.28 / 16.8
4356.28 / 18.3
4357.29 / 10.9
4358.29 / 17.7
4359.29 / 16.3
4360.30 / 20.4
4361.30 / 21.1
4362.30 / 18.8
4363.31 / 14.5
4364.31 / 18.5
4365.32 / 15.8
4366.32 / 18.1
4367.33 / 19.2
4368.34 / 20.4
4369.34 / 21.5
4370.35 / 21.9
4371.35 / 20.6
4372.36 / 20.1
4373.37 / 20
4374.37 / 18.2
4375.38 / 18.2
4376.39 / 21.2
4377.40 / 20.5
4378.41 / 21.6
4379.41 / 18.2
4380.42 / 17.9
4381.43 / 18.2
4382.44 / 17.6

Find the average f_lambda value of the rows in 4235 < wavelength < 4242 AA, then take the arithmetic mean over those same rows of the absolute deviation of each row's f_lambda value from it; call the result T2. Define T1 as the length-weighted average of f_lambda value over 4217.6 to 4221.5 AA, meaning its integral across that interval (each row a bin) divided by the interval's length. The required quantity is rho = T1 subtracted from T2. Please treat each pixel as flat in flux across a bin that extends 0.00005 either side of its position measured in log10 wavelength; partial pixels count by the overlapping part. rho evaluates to -14.3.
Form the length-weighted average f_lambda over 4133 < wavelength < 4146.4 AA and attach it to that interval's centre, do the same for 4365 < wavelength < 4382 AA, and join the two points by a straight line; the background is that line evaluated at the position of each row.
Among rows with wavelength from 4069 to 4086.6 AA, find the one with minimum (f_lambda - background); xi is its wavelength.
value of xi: 4074.89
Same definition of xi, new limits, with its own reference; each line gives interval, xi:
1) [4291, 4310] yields 4308.40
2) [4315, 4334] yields 4328.29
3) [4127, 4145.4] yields 4133.48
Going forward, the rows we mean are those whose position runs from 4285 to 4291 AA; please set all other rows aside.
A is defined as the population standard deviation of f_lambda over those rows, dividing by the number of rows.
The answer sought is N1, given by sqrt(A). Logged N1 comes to 1.4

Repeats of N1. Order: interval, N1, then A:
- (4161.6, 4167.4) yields 2.1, 4.3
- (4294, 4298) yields 1.7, 2.8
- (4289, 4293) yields 1.2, 1.4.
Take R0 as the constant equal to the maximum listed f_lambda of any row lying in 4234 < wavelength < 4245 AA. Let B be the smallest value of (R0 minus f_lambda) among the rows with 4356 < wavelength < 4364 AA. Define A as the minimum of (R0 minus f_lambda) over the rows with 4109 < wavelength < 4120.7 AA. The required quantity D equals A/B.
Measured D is -0.1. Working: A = 0.1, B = -1.60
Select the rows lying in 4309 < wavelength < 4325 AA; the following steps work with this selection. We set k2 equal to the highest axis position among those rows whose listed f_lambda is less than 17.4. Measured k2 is 4324.30 AA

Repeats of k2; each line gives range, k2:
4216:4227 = 4226.84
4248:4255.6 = 4255.16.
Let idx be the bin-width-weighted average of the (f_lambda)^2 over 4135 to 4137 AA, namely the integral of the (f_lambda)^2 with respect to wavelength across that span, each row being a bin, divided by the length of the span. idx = 296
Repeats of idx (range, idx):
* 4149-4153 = 205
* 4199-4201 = 351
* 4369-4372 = 452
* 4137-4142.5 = 345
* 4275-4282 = 262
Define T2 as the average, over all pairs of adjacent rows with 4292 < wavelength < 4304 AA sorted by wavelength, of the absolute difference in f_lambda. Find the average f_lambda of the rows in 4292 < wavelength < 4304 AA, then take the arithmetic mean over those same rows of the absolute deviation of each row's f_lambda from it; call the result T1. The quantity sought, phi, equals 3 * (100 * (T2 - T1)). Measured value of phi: 366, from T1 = 1.6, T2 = 2.9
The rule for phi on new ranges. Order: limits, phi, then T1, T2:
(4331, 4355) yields 391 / 2.3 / 3.6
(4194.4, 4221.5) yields 277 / 2.7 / 3.6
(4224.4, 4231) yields 183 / 0.7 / 1.3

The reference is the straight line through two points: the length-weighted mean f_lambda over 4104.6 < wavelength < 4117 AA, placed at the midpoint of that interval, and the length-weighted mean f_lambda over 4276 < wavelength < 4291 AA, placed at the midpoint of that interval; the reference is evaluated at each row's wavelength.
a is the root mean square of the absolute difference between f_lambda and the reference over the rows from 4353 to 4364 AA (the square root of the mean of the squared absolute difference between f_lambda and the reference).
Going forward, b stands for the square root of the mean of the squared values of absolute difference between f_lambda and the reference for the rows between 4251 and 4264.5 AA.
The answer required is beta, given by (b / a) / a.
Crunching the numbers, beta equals 0.26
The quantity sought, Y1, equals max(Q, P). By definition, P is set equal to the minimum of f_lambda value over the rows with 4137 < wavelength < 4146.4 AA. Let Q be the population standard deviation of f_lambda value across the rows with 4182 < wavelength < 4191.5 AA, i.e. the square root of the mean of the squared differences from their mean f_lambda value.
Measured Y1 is 11.6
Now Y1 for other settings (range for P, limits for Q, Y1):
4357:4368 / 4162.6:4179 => 10.9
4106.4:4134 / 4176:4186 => 9.5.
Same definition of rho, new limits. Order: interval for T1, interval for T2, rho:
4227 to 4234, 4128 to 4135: -12.0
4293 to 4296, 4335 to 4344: -14.2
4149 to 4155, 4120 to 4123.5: -11.6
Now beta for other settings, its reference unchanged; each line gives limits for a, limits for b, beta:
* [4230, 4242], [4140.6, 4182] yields 0.37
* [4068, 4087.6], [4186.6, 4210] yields 0.39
